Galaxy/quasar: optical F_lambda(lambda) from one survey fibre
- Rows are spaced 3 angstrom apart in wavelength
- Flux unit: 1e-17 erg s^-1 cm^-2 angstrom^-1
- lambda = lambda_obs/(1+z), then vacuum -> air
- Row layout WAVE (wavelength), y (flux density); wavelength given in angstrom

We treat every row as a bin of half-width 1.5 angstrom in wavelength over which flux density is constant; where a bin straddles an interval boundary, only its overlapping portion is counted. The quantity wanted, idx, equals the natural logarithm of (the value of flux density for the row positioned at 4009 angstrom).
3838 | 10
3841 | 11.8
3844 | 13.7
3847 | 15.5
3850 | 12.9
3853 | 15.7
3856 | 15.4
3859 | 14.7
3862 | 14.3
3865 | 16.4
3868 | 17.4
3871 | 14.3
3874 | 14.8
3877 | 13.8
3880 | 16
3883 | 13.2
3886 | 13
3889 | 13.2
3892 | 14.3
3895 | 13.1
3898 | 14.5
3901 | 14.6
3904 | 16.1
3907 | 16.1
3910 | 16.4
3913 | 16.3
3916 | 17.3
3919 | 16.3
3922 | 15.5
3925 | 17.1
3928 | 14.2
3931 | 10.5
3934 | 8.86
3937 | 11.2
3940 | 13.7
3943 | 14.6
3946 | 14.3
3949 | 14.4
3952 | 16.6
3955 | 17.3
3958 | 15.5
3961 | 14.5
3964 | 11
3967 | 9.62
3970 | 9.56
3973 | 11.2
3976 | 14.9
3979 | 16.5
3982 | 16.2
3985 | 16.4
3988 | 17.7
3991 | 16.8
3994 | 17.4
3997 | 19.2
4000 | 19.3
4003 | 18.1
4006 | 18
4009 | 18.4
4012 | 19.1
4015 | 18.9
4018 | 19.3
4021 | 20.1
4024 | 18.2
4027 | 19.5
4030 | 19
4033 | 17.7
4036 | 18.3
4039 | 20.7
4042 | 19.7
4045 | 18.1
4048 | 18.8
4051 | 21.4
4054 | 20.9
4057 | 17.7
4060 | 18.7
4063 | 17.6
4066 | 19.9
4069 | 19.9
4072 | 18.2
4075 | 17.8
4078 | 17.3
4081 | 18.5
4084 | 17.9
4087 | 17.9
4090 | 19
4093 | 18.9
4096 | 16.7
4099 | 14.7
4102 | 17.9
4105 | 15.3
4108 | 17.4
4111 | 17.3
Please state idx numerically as 2.91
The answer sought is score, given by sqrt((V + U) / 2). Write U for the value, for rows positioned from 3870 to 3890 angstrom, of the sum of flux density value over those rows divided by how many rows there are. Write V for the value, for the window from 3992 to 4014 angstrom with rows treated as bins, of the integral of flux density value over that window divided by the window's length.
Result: 4.03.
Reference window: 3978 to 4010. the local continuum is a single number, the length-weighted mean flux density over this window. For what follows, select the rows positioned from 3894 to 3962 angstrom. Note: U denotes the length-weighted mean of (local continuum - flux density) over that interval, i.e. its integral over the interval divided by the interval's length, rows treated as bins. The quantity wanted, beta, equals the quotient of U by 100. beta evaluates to 0.029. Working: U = 2.9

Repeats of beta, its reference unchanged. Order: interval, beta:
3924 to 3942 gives 0.051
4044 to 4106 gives -0.006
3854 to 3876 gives 0.023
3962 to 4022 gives 0.013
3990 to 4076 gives -0.012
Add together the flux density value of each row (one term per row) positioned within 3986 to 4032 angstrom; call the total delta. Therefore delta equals 279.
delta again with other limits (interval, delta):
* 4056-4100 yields 271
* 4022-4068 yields 286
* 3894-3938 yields 218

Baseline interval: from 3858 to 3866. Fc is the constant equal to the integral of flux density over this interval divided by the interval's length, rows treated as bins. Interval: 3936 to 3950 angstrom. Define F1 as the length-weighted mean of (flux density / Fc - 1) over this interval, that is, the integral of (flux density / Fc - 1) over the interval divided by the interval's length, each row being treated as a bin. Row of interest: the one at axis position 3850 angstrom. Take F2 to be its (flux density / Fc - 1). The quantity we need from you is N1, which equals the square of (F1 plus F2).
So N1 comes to 0.0558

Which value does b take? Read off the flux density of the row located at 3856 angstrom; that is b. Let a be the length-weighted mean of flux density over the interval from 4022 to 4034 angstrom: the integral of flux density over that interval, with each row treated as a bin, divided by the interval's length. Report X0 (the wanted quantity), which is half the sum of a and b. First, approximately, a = 19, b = 15.4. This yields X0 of 17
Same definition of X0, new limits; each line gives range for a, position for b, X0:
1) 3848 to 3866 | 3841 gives 13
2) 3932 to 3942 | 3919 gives 14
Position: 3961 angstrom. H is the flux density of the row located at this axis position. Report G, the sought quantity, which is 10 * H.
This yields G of 145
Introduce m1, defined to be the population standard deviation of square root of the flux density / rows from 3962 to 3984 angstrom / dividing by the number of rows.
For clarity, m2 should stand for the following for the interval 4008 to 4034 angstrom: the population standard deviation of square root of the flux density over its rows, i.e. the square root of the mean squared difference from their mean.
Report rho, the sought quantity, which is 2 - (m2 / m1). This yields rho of 1.8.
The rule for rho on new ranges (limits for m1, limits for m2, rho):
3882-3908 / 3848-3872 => 0.9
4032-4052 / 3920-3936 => -1.0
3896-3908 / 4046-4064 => 0.3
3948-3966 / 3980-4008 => 1.5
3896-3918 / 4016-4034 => 1.2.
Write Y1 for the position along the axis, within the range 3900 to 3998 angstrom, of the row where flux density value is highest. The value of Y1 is 3997 angstrom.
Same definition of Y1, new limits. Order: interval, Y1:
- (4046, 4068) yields 4051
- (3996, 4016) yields 4000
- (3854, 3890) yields 3868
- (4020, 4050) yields 4039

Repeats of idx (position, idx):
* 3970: 2.26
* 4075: 2.88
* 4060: 2.93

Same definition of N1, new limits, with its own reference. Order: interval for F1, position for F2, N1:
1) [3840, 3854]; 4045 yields 0.0154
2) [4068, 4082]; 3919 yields 0.0857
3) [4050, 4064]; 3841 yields 0.0034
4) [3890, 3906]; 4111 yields 0.0122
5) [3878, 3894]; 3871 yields 0.0168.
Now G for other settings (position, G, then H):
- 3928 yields 142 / 14.2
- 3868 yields 174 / 17.4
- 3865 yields 164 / 16.4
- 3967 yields 96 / 9.62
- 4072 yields 182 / 18.2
